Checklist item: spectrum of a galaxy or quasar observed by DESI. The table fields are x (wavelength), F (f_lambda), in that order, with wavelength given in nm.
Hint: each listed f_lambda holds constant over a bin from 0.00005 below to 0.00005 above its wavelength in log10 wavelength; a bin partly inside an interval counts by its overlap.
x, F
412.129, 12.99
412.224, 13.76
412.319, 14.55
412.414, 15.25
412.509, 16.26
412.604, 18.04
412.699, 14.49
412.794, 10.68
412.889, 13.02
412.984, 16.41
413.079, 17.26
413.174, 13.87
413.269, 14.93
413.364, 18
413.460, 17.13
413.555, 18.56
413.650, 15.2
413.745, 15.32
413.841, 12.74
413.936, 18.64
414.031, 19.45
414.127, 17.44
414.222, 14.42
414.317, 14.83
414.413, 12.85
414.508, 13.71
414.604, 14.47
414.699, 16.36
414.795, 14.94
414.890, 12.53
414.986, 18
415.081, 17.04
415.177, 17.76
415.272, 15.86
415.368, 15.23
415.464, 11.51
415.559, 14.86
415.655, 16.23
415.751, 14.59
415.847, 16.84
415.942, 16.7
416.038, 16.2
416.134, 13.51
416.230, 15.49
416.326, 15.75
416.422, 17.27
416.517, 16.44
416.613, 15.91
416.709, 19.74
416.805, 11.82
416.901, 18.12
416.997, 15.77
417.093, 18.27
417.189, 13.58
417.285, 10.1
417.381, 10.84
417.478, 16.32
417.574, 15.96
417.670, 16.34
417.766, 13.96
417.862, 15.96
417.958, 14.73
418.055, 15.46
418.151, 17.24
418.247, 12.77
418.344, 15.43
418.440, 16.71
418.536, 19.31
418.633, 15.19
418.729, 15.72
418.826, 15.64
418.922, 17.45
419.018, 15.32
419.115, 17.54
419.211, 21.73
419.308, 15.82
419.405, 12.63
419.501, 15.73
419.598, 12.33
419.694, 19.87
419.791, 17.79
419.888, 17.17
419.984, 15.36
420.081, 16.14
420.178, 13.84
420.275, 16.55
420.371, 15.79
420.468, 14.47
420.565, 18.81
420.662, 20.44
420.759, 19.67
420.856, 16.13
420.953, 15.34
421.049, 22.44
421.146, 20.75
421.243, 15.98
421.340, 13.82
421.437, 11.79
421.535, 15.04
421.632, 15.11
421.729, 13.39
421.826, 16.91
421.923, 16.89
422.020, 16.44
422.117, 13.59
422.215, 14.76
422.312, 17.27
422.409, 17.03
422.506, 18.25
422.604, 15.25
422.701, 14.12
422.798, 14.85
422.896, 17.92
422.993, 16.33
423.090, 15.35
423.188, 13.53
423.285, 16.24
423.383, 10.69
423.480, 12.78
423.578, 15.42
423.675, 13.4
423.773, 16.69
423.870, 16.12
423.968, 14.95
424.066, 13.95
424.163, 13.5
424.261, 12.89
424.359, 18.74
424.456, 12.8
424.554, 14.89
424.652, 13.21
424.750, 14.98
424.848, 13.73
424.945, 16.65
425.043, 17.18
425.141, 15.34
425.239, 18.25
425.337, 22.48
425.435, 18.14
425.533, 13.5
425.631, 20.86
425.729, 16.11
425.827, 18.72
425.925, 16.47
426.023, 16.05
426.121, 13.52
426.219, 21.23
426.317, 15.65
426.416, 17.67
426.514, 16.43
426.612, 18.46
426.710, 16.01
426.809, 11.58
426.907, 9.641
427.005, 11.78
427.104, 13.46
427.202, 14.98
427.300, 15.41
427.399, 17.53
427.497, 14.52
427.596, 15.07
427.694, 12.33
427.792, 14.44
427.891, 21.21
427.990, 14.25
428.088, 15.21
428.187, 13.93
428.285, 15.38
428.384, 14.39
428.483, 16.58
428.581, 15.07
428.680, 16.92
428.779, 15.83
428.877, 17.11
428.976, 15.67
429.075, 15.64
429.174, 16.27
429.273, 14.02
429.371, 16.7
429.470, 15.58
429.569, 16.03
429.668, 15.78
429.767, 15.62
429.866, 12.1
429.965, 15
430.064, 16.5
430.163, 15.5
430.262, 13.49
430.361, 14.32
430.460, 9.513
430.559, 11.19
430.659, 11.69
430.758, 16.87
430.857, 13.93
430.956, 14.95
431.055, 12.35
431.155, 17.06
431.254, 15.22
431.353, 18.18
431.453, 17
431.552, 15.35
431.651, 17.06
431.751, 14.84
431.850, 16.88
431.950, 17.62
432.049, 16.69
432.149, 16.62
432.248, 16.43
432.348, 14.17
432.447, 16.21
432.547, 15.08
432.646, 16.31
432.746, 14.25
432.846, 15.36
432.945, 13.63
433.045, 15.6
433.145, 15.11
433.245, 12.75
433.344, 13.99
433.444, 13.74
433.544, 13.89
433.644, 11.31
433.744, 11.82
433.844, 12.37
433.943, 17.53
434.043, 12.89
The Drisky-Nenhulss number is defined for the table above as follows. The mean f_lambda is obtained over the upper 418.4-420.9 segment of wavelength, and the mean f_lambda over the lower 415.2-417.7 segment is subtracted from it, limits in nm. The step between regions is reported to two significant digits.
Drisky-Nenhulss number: 1.3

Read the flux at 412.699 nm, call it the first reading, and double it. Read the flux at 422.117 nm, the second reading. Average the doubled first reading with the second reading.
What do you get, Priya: 21.3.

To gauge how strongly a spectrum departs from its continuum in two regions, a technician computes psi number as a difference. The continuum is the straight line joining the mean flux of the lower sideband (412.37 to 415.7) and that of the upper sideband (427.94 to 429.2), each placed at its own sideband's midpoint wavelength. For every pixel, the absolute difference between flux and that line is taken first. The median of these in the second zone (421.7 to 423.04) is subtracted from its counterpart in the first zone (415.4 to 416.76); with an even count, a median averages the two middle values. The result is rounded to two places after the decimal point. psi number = -0.47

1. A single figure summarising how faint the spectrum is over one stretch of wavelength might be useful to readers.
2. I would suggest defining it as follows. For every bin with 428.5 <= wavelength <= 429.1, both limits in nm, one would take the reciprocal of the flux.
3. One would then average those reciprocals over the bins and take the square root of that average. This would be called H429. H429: 0.250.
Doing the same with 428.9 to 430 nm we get 0.256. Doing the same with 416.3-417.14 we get 0.248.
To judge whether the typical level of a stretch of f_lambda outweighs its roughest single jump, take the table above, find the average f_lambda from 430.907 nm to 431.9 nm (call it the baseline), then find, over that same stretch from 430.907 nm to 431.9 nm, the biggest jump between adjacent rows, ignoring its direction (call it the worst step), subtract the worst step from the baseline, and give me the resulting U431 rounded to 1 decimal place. 11.2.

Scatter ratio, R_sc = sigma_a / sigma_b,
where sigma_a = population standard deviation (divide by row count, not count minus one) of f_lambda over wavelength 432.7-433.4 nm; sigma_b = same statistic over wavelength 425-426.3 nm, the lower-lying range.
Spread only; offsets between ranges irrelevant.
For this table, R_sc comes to 0.4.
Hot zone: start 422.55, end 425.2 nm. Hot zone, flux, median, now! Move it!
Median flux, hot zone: 14.95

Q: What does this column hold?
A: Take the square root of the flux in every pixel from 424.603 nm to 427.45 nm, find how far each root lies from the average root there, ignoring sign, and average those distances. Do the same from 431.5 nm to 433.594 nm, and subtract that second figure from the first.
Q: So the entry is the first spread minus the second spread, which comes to 0.13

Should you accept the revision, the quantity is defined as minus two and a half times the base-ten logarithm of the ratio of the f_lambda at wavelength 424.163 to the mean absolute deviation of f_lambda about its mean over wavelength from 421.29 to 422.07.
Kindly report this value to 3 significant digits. -2.43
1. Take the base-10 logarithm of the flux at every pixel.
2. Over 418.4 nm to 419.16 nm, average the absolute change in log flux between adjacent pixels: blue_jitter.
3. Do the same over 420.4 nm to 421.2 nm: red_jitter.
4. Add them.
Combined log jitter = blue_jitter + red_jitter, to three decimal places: 0.117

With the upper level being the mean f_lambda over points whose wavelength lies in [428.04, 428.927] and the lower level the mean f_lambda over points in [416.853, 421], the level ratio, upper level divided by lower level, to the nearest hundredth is 0.97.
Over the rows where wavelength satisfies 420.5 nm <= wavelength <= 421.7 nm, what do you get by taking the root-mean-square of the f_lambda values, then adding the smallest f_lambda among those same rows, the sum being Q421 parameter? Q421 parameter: 29.2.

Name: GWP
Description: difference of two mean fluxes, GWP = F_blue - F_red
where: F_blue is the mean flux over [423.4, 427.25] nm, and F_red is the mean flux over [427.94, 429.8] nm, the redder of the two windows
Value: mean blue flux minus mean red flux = 0.0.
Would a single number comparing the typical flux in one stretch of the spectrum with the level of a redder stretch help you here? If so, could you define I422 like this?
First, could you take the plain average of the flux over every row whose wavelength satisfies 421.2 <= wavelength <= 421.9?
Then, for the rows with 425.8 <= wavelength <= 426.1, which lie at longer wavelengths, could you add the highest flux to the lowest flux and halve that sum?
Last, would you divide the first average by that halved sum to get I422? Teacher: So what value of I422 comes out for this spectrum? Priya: 0.84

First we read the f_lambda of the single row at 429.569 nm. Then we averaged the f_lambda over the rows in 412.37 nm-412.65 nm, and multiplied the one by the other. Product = 265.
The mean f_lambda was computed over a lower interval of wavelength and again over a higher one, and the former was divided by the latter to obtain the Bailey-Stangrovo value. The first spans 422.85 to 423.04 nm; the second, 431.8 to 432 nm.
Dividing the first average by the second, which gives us 0.99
